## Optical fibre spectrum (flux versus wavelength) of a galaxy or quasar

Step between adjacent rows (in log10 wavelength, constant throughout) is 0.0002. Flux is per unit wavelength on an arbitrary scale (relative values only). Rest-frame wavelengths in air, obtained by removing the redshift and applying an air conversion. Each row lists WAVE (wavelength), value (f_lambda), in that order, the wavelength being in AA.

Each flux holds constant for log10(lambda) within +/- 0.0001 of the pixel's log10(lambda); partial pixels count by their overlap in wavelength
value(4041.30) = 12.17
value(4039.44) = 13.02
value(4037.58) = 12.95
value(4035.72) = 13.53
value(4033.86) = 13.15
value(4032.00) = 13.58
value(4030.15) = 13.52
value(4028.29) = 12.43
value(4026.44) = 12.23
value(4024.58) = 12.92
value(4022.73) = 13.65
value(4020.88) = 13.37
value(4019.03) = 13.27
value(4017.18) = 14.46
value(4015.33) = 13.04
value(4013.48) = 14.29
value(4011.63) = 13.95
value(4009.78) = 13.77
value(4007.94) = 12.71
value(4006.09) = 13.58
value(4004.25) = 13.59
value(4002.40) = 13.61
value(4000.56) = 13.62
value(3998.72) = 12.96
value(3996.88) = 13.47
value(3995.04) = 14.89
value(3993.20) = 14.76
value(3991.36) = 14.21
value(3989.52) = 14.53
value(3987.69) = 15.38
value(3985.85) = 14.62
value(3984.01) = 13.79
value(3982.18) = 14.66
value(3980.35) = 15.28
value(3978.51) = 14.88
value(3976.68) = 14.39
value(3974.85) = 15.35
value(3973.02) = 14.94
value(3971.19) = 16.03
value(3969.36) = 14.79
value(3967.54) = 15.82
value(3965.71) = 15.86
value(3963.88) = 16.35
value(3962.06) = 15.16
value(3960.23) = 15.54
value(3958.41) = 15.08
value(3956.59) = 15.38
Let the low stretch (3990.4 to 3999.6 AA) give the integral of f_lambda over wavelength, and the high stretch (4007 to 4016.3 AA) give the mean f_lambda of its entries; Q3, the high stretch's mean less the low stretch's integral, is -116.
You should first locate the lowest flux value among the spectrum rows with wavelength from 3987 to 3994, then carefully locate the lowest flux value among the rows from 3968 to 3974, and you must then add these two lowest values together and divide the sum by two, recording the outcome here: 14.5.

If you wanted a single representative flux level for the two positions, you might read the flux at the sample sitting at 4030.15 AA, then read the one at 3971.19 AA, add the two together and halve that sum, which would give 14.8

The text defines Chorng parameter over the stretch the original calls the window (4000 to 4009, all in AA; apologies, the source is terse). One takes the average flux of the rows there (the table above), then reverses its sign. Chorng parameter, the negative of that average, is -13.4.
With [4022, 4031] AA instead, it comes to -12.9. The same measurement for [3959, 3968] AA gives -15.7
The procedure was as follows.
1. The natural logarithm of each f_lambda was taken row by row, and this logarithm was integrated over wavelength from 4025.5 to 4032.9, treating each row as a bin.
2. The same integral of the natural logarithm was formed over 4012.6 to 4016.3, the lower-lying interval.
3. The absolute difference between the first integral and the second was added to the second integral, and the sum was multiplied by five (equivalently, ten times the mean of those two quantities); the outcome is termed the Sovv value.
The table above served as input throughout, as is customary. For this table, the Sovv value 95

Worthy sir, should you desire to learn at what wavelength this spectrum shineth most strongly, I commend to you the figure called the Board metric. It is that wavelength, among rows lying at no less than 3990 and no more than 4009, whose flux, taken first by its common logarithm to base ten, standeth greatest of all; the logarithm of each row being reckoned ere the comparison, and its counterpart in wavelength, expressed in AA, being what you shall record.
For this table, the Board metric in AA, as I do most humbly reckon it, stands 3995.04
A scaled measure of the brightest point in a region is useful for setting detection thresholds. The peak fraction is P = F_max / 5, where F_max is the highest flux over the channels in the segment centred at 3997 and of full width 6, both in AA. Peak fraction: 2.98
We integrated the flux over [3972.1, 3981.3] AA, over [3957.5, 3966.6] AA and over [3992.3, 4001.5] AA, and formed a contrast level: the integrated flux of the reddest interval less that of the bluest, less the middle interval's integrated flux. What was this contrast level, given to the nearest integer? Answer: -151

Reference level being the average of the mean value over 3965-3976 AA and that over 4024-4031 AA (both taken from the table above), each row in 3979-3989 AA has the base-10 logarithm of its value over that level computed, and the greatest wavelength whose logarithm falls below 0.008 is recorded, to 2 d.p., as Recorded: 3984.01 AA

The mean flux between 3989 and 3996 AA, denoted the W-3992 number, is 14.6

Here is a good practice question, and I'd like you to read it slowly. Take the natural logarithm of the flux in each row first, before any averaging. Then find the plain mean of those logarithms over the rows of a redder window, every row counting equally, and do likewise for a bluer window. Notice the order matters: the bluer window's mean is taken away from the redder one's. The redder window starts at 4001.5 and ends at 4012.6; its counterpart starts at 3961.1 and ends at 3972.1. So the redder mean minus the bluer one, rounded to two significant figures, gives -0.15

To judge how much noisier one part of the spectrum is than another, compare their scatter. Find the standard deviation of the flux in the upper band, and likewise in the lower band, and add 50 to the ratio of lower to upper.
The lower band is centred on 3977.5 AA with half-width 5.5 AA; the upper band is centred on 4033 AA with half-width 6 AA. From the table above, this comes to 50.8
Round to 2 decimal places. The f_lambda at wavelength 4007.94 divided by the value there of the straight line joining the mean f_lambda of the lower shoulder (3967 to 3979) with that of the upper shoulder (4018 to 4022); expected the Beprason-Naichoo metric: 0.92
